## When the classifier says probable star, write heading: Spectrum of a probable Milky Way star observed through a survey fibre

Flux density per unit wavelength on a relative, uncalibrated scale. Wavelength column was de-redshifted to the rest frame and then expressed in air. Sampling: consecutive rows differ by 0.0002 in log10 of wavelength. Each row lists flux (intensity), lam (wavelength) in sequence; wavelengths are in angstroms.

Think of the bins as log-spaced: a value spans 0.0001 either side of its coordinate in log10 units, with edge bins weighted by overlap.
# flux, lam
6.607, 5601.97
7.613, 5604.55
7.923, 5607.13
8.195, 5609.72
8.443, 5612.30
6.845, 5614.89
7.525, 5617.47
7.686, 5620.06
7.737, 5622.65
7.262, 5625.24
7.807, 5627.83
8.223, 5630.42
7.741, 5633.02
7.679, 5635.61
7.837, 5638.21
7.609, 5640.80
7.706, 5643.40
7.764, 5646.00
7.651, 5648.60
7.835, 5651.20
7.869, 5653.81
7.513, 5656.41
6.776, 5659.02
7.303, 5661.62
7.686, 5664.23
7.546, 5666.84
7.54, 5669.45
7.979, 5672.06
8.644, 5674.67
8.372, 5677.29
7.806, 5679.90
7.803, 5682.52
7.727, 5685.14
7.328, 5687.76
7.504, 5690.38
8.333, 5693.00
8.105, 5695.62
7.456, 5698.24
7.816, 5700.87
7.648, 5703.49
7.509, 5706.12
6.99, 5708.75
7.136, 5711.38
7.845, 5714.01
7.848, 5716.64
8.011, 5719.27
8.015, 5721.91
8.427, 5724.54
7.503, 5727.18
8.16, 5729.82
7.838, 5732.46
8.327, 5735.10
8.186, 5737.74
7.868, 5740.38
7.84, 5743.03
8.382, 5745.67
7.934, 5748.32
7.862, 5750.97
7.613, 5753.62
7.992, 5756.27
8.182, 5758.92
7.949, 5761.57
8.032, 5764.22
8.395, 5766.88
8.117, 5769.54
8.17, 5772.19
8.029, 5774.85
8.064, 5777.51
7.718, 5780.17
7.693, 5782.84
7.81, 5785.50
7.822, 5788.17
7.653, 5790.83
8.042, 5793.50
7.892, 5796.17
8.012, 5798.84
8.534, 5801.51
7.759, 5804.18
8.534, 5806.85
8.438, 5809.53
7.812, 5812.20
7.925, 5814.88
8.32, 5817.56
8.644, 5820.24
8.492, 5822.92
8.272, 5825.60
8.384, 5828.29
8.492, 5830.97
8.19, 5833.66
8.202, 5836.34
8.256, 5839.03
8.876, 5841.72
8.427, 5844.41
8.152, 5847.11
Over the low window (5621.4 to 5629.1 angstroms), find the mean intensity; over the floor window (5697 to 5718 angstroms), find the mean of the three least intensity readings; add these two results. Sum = 14.80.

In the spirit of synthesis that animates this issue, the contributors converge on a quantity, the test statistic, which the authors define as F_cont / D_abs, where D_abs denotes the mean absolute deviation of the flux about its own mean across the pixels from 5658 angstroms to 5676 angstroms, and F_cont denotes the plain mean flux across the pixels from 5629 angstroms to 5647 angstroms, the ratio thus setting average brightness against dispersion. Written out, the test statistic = 20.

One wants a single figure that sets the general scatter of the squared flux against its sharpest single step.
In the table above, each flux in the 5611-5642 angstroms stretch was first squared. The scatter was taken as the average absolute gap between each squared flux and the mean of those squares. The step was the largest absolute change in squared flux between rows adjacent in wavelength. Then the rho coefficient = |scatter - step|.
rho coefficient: 20.4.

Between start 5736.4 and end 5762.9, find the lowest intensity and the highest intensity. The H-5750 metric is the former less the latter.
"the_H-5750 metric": -0.77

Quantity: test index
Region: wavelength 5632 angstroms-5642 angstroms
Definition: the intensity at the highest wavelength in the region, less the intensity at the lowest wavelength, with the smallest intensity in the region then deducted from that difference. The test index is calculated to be -7.74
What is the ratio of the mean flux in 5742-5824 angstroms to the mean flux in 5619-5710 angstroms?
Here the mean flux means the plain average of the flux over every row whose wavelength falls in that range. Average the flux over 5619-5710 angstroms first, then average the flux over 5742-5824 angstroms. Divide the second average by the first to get 1.04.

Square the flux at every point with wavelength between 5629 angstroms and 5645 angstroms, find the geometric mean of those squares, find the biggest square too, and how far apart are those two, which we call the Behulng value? 6.8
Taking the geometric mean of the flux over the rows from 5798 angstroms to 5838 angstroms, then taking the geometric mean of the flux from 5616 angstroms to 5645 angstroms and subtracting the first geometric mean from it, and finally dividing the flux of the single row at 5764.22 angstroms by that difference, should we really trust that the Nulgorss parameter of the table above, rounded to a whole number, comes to -14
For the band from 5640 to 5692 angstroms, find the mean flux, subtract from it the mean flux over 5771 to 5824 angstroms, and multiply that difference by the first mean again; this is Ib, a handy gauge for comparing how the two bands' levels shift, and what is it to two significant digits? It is -2.8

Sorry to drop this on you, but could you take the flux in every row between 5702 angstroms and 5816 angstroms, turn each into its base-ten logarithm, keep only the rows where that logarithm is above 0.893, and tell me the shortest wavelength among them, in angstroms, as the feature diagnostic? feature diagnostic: 5714.01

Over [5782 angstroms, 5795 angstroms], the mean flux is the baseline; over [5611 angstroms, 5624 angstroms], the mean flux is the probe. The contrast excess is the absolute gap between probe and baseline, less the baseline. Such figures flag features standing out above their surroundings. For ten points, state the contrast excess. -7.65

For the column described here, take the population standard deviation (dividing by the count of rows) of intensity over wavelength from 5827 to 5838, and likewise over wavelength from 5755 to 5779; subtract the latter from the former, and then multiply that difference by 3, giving 0.0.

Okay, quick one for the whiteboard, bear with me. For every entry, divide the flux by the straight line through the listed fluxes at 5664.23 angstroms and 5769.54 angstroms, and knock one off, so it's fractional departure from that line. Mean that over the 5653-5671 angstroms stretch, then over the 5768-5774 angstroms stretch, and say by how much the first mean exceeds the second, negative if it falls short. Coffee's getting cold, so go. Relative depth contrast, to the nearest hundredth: -0.03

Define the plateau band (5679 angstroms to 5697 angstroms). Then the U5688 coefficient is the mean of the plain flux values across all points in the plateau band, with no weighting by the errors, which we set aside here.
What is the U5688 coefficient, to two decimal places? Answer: 7.80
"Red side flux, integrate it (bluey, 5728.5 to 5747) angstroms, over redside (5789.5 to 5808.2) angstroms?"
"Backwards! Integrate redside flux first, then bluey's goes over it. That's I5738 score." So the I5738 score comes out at 0.99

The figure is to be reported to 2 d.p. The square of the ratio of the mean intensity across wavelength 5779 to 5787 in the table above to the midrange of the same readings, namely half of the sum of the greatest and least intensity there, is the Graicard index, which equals 1.00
